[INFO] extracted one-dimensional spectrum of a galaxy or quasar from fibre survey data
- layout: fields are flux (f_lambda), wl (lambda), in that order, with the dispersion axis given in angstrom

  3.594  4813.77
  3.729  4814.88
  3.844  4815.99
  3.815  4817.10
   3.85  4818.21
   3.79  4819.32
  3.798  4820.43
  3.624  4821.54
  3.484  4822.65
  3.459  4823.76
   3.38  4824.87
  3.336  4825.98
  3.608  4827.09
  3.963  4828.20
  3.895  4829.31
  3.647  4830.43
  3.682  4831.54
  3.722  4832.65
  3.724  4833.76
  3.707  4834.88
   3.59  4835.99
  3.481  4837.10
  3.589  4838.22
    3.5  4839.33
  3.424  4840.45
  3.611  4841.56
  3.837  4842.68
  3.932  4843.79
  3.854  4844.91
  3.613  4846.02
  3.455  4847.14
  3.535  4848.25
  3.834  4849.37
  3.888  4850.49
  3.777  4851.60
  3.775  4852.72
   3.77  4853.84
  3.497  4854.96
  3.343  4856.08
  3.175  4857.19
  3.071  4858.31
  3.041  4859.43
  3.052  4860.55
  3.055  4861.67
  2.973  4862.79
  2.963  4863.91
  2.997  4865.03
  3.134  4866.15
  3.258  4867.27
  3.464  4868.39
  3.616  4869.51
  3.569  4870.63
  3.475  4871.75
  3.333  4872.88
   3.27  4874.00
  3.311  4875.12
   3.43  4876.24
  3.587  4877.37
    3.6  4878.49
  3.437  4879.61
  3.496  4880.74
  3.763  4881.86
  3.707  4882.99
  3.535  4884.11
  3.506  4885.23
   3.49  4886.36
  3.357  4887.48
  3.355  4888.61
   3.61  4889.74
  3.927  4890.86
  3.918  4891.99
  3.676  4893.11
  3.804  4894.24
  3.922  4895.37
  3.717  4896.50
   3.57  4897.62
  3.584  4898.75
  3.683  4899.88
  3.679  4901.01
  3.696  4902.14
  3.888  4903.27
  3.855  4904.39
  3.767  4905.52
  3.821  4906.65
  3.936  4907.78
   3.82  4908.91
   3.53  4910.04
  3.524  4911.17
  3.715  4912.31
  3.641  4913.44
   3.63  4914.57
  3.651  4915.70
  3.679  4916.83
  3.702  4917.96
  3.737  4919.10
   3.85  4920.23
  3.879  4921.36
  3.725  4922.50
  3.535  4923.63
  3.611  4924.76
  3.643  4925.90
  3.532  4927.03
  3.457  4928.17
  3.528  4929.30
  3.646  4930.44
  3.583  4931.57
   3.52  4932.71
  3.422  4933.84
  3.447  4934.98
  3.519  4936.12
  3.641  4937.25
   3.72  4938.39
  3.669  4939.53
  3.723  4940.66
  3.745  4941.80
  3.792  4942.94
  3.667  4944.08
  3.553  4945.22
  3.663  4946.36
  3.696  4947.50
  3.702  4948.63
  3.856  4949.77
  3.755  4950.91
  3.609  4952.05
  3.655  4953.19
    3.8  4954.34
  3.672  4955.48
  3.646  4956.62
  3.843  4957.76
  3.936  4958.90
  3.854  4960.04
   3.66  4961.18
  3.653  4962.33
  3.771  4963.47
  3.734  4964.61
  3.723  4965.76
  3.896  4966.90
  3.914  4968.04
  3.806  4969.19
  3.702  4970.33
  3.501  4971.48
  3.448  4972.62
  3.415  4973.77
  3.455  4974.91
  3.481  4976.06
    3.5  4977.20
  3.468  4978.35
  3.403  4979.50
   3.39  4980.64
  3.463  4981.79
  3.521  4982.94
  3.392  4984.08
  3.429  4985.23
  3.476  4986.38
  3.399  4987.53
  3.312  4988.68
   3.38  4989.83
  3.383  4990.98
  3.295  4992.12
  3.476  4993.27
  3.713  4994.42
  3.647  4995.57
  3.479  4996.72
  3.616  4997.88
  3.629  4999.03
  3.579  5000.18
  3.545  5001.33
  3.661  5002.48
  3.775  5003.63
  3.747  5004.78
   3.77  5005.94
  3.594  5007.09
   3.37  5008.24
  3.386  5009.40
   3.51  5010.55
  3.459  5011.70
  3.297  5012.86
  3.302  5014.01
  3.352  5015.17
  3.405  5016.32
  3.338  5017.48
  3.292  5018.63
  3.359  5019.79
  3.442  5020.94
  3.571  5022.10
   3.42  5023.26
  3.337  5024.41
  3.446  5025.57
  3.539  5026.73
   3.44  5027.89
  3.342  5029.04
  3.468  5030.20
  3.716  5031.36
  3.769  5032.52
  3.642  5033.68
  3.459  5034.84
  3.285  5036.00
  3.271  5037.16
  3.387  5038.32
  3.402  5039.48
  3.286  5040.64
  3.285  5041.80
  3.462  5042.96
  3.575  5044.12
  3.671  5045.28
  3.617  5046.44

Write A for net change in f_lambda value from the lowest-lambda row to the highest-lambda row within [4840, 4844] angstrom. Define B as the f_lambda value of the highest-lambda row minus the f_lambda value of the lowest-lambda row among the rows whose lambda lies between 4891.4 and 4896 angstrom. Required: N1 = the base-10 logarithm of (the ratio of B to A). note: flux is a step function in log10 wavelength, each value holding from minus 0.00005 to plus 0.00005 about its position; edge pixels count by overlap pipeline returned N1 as -2.10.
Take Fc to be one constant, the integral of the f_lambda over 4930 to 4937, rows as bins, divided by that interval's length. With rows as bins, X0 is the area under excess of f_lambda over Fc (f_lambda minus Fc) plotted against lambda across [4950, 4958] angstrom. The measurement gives 1.5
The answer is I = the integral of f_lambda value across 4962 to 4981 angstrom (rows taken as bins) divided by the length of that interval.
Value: 3.61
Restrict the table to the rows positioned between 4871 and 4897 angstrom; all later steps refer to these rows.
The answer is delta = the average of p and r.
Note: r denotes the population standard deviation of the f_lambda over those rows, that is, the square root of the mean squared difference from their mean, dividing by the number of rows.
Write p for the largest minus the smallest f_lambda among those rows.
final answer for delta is 0.43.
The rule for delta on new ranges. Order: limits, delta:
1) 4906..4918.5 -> 0.27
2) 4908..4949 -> 0.28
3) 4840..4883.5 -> 0.63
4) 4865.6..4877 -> 0.31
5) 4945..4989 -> 0.40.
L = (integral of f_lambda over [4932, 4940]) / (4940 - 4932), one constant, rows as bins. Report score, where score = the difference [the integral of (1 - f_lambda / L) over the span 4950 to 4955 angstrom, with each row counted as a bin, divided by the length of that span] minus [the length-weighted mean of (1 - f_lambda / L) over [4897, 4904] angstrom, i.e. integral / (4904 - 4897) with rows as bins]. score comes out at -0.01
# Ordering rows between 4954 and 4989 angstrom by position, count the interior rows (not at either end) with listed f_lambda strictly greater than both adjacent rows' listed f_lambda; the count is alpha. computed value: 6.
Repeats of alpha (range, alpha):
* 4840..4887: 6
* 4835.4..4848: 2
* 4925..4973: 8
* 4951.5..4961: 2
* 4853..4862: 0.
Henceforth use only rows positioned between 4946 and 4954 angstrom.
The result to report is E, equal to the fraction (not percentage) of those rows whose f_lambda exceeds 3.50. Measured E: 1.00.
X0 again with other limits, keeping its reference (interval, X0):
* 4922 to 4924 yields 0.2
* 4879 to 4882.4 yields 0.1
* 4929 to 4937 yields 0.0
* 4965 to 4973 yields 1.5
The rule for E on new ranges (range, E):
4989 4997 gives 0.29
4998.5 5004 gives 1.00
